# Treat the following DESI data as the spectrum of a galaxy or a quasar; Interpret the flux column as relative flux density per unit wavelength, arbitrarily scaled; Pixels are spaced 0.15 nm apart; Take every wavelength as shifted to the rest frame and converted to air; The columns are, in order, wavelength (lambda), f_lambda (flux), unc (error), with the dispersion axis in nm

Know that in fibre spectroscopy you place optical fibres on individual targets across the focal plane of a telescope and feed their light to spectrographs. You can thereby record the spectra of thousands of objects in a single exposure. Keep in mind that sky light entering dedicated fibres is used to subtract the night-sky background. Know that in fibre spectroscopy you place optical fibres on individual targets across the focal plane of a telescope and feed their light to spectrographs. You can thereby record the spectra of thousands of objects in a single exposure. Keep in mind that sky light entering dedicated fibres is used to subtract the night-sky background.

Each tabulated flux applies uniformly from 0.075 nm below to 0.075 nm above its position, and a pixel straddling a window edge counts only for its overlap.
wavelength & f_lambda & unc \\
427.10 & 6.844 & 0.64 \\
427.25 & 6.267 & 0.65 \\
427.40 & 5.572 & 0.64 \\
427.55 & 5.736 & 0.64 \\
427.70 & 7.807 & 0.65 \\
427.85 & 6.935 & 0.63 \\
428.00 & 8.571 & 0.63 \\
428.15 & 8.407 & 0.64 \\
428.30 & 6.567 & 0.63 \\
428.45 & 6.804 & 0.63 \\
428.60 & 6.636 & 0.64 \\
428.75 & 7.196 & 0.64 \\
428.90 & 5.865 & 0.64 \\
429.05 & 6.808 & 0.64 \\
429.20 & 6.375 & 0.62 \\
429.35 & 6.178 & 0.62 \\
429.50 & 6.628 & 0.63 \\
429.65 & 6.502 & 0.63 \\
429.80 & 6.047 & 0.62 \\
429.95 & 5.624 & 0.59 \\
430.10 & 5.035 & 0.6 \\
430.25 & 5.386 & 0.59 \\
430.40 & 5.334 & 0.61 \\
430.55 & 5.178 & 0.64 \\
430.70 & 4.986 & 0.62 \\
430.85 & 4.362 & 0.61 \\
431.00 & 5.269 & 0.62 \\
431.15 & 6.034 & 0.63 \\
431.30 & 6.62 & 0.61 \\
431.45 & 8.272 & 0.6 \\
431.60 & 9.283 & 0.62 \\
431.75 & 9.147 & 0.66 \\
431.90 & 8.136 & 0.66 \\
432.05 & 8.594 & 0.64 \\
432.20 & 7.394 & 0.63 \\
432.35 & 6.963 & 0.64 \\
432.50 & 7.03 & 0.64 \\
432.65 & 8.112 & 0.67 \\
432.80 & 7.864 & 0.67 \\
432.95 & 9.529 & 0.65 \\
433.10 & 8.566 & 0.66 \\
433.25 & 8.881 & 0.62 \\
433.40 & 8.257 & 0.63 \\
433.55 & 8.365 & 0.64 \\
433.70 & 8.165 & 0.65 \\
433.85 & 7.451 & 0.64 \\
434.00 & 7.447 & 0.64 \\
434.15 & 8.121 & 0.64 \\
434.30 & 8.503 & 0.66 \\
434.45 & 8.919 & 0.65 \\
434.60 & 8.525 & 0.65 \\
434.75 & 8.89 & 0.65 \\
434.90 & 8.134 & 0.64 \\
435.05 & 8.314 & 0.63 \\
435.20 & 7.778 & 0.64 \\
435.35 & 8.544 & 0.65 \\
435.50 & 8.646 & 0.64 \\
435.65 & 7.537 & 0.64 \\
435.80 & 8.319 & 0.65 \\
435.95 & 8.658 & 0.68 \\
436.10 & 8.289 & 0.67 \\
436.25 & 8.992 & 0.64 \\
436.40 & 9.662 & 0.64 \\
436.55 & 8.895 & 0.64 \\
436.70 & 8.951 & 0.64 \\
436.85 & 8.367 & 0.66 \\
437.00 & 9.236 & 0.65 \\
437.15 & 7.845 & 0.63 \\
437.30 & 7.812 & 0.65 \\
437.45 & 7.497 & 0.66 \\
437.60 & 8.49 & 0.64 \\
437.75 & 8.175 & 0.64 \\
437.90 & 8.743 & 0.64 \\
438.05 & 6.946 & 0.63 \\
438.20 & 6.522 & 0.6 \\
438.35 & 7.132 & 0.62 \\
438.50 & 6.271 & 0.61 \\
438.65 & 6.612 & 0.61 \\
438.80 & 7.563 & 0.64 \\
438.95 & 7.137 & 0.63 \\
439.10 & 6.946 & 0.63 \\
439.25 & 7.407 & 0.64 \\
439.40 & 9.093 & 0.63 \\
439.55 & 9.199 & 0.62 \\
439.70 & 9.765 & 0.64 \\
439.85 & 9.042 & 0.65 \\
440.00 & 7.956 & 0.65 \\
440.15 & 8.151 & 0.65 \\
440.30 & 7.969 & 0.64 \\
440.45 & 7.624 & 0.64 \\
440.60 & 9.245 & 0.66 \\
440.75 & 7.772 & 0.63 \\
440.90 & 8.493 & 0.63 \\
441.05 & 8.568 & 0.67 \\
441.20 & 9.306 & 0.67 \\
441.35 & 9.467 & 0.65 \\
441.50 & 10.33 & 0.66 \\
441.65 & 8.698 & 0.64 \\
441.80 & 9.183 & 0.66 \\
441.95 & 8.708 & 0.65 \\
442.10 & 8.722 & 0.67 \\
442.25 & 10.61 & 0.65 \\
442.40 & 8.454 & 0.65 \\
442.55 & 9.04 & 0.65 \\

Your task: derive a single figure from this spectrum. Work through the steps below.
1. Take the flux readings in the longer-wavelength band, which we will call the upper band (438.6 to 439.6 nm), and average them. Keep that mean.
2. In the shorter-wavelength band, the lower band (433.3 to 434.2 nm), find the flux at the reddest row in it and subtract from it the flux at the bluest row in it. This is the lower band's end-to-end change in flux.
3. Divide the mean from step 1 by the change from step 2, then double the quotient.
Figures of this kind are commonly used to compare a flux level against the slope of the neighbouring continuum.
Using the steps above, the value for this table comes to -113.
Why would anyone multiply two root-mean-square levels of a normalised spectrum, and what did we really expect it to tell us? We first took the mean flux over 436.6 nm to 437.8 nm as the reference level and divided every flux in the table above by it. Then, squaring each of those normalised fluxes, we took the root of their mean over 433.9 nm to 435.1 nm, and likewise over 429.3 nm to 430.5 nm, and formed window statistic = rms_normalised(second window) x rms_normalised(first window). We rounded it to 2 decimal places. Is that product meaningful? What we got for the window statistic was 0.71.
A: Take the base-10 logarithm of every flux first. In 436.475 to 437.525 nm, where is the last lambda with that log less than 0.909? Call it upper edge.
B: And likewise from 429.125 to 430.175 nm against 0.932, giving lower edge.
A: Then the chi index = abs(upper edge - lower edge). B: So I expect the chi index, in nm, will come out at 7.35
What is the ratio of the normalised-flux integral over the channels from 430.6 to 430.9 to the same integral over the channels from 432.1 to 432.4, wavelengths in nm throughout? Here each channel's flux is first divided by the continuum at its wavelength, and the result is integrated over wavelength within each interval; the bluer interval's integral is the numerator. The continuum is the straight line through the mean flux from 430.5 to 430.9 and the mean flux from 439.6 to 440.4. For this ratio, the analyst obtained 0.73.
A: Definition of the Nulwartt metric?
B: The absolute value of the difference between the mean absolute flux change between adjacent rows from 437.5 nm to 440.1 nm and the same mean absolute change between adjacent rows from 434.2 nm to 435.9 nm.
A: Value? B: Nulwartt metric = 0.154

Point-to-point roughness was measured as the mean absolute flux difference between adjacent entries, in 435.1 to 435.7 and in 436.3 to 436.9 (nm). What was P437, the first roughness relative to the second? 1.4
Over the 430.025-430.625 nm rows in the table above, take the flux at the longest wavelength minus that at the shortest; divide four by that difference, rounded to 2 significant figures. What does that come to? 28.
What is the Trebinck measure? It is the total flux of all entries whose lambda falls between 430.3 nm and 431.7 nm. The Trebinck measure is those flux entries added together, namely 55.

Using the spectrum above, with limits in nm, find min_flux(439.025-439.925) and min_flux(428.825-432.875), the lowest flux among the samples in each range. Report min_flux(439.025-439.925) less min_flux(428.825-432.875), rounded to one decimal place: 2.6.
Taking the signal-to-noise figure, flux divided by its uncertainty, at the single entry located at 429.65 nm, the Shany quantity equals 10.3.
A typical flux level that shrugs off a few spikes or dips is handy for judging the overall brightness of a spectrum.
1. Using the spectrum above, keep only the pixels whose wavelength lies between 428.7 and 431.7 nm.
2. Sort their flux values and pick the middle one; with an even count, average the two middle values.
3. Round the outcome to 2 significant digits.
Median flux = 6.0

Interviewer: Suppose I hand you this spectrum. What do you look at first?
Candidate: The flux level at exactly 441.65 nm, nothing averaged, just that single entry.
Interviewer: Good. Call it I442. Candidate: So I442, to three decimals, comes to 8.698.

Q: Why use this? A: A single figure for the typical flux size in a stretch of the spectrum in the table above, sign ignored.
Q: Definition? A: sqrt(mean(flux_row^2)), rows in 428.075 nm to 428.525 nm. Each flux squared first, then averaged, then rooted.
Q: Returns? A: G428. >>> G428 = 7.3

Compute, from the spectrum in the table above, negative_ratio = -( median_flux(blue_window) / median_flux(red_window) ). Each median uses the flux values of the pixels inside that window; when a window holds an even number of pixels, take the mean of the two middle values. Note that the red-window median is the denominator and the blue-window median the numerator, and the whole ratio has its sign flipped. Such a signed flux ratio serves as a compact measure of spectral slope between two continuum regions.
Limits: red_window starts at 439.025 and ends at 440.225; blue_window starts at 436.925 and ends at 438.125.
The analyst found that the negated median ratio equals -0.93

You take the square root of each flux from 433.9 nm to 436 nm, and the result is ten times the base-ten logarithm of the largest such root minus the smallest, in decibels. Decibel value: -5.9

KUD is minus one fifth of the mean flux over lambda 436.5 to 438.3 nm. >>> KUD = -1.62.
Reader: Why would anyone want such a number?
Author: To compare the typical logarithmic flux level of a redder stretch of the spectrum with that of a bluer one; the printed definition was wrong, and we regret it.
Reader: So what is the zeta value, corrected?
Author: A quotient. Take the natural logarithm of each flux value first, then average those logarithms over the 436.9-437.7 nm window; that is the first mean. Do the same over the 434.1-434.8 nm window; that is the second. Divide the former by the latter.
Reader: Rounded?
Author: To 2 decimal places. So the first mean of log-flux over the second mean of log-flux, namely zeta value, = 0.98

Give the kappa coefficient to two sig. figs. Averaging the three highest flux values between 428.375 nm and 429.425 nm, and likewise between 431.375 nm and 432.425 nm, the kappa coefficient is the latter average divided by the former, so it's 1.3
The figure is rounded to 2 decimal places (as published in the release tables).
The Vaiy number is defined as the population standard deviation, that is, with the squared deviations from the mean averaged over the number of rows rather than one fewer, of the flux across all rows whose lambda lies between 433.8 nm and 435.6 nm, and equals 0.48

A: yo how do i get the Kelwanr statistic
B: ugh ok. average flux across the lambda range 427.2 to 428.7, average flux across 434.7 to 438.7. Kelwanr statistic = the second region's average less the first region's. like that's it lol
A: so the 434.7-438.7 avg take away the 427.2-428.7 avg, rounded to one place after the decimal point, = 1.2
